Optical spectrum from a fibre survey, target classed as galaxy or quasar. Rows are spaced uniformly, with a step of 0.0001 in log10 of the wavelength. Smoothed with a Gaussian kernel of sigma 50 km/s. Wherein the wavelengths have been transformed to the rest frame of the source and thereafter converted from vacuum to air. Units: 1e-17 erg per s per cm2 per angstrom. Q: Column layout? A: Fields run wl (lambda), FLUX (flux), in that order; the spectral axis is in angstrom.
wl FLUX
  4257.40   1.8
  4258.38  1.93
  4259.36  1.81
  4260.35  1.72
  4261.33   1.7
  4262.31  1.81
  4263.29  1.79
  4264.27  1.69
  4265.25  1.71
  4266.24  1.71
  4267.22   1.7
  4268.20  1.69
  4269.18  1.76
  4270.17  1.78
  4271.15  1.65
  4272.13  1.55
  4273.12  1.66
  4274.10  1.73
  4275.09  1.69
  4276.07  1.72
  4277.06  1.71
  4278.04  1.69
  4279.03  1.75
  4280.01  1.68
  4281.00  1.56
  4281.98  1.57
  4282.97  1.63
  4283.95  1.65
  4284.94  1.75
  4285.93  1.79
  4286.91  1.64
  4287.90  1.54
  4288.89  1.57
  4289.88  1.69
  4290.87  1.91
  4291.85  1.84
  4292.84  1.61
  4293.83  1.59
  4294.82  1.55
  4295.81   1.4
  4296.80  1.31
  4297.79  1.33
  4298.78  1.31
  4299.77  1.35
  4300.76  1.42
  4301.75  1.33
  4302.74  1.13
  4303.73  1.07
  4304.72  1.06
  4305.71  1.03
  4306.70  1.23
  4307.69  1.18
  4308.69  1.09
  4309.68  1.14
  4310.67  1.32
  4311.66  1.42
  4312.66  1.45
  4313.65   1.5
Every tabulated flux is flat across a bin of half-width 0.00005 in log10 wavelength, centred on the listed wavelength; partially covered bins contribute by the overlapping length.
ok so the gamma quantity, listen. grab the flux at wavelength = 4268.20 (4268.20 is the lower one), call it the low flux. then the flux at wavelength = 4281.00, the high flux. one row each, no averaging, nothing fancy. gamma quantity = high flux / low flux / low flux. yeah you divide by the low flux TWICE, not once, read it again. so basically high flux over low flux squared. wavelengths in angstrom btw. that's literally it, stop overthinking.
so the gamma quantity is 0.55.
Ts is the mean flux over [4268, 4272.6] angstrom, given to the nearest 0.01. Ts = 1.69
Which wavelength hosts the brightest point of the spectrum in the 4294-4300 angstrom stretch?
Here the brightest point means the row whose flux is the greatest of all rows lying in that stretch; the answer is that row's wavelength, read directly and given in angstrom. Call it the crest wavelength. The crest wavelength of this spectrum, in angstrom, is 4294.82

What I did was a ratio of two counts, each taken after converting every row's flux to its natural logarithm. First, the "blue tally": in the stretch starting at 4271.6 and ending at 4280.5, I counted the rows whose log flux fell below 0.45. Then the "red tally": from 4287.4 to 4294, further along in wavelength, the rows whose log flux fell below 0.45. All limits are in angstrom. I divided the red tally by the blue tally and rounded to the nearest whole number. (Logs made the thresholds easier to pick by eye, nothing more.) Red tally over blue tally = 1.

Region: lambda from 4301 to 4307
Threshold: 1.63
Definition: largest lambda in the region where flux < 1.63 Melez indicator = 4306.70 angstrom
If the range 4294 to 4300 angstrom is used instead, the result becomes 4299.77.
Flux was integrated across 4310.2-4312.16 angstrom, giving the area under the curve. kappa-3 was 2.7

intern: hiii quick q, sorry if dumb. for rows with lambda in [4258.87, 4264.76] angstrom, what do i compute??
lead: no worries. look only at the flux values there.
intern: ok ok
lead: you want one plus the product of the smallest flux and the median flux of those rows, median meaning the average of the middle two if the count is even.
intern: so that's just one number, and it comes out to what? 3.97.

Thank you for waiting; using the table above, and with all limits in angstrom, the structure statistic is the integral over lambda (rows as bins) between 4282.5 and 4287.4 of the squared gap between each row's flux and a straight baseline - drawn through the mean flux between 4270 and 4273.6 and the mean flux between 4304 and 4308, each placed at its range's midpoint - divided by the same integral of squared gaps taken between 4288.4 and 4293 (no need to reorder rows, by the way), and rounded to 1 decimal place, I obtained 0.4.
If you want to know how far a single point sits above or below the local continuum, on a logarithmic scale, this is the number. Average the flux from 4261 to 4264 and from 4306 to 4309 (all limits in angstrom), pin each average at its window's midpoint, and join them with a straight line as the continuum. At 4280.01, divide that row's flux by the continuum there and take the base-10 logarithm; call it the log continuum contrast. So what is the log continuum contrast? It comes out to 0.040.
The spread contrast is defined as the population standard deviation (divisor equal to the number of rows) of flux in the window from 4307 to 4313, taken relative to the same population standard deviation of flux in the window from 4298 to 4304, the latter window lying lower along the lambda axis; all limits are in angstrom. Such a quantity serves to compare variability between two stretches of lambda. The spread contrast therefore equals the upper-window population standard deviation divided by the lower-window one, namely 1.11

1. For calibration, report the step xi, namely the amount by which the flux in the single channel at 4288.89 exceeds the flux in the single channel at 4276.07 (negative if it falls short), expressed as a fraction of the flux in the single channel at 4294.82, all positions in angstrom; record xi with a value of -0.10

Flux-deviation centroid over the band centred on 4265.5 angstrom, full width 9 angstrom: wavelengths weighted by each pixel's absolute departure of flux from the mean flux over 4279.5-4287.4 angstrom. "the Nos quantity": 4264.8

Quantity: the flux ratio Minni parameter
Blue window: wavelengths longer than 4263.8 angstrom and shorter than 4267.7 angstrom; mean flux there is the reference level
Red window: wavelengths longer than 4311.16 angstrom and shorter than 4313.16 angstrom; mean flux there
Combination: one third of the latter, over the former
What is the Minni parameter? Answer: 0.281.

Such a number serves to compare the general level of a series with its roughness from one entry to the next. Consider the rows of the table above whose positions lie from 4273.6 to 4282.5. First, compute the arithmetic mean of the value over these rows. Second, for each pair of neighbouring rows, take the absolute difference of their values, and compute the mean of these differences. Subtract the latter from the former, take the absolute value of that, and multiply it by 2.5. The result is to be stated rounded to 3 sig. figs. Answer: 4.08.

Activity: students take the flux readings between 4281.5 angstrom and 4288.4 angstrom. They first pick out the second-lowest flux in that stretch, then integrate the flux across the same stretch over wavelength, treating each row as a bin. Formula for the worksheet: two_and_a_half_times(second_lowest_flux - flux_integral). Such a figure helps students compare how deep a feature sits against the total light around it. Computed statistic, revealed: -24.6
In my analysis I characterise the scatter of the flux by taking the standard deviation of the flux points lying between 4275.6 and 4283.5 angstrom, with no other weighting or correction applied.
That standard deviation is 0.07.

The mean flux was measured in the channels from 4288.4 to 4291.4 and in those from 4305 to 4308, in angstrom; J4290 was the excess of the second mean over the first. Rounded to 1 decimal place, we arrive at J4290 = -0.6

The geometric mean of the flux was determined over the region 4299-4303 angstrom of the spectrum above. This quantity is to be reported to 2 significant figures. 1.3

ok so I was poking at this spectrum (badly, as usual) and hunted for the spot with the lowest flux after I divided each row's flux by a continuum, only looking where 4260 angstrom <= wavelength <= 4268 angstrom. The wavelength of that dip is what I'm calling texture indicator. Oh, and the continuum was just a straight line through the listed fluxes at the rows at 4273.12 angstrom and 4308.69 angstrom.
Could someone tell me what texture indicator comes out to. 4261.33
